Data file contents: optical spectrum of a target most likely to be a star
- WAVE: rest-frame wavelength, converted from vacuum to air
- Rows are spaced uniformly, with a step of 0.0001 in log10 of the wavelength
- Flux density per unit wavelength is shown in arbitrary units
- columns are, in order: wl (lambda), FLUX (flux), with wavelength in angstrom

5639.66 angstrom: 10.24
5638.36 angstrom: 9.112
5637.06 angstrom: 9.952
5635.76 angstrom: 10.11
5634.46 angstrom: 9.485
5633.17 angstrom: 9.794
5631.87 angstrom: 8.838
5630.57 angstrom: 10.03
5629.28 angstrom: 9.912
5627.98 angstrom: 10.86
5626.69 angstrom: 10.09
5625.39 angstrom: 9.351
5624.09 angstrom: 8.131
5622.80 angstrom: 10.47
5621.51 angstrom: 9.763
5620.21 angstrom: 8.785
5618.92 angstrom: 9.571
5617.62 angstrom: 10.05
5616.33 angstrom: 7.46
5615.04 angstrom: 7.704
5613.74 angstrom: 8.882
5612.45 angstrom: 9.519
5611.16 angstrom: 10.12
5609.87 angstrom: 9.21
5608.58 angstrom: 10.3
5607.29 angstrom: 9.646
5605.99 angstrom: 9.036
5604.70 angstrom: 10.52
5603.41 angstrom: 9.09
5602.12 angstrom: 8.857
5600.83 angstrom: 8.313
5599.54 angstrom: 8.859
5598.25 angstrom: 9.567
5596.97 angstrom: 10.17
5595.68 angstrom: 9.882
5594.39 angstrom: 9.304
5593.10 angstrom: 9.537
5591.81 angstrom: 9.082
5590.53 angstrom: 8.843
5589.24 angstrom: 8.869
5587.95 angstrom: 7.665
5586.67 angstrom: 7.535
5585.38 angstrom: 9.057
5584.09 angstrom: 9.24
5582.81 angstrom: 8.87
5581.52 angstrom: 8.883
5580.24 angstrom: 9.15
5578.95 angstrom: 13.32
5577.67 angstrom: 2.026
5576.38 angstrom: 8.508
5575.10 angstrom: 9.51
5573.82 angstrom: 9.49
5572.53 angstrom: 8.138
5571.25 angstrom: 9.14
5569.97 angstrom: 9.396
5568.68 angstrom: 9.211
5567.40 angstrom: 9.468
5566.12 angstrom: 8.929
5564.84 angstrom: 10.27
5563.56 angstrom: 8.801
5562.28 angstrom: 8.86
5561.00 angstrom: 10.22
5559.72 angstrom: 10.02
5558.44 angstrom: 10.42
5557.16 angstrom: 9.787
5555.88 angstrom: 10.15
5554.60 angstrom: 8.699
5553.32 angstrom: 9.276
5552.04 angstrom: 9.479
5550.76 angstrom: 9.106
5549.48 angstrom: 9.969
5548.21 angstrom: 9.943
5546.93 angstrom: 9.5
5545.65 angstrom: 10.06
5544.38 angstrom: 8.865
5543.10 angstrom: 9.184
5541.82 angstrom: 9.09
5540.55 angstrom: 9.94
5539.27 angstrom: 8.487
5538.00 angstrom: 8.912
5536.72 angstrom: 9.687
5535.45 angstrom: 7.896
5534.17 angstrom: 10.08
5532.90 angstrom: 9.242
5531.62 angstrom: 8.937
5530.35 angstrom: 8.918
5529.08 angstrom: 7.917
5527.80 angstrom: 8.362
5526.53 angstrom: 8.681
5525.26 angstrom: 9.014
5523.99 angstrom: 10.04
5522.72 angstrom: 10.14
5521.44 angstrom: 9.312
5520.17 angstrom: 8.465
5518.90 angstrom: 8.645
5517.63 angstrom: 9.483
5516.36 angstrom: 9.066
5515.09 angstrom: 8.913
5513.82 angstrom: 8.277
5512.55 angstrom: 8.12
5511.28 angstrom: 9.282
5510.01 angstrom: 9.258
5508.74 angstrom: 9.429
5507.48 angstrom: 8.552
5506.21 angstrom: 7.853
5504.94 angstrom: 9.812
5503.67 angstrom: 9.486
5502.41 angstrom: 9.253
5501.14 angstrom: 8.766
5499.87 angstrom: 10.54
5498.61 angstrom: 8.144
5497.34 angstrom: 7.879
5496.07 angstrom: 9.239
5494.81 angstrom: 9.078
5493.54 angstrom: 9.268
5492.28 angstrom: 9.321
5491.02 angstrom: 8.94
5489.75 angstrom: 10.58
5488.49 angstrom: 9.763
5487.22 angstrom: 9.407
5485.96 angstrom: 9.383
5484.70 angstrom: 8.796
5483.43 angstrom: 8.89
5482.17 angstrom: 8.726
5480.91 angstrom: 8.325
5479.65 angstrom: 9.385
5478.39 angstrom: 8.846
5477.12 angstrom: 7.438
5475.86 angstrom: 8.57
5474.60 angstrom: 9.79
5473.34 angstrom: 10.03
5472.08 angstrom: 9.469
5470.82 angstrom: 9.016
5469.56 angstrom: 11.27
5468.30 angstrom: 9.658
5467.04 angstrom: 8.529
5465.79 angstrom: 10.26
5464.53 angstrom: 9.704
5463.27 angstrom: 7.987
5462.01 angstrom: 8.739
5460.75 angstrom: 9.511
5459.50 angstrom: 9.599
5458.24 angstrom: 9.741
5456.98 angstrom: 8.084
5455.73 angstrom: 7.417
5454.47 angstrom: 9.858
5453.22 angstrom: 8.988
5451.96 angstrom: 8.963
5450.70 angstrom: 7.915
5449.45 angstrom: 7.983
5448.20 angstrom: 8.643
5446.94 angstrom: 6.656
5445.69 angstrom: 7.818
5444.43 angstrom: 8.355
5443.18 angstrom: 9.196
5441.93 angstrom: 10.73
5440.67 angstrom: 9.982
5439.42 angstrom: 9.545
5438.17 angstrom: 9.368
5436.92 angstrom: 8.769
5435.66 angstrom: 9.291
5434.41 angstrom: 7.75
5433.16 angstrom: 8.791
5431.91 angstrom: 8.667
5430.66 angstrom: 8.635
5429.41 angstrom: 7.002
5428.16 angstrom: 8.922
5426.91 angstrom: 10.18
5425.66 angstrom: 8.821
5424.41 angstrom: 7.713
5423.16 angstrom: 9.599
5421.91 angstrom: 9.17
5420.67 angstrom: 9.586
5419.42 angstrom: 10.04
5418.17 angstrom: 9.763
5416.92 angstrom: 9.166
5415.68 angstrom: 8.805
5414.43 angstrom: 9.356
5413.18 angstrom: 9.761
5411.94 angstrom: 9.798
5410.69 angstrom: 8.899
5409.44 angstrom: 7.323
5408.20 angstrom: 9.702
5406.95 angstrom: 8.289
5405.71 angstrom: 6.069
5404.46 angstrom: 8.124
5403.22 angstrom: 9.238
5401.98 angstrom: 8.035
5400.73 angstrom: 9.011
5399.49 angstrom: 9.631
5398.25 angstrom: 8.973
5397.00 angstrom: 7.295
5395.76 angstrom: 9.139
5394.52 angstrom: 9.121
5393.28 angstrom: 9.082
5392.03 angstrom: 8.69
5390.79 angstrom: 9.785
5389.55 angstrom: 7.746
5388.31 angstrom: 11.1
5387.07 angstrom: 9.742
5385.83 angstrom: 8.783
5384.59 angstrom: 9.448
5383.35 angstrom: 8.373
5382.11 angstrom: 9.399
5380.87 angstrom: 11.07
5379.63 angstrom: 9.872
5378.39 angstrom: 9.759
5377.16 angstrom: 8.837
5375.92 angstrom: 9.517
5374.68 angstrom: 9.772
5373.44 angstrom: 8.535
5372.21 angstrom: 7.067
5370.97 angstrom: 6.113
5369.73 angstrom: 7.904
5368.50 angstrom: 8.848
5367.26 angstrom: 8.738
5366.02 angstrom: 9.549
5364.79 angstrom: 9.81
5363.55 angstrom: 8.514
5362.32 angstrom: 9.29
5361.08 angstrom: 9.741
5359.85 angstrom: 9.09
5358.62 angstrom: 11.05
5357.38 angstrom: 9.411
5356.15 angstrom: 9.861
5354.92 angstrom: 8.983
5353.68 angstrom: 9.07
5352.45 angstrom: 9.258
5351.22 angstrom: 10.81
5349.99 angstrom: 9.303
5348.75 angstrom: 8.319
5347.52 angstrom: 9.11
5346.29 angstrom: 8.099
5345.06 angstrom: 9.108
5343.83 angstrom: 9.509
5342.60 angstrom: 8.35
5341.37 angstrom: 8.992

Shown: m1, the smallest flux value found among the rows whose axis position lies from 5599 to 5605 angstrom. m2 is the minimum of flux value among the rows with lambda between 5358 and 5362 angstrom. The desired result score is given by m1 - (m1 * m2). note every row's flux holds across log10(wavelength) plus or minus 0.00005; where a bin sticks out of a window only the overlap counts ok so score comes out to -67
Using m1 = 8.313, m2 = 9.09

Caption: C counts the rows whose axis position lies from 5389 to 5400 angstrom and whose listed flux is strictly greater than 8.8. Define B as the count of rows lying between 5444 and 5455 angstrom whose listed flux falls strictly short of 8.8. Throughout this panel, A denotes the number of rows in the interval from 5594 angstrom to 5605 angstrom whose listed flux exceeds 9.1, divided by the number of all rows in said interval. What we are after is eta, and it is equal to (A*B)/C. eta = 0.56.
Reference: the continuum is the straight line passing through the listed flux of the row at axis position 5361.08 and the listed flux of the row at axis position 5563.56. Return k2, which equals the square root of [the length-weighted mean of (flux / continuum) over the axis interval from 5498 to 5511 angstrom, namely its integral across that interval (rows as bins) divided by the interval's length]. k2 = 1.00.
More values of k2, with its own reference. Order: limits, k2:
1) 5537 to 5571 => 1.03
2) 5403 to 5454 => 0.97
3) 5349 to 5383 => 0.97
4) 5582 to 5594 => 1.00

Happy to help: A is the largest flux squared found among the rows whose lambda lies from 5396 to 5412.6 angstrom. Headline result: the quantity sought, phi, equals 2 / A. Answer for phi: 0.0208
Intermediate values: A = 96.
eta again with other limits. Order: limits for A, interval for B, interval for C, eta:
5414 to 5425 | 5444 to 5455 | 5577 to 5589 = 0.78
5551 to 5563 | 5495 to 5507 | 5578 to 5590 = 0.44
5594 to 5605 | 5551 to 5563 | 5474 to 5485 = 0.14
